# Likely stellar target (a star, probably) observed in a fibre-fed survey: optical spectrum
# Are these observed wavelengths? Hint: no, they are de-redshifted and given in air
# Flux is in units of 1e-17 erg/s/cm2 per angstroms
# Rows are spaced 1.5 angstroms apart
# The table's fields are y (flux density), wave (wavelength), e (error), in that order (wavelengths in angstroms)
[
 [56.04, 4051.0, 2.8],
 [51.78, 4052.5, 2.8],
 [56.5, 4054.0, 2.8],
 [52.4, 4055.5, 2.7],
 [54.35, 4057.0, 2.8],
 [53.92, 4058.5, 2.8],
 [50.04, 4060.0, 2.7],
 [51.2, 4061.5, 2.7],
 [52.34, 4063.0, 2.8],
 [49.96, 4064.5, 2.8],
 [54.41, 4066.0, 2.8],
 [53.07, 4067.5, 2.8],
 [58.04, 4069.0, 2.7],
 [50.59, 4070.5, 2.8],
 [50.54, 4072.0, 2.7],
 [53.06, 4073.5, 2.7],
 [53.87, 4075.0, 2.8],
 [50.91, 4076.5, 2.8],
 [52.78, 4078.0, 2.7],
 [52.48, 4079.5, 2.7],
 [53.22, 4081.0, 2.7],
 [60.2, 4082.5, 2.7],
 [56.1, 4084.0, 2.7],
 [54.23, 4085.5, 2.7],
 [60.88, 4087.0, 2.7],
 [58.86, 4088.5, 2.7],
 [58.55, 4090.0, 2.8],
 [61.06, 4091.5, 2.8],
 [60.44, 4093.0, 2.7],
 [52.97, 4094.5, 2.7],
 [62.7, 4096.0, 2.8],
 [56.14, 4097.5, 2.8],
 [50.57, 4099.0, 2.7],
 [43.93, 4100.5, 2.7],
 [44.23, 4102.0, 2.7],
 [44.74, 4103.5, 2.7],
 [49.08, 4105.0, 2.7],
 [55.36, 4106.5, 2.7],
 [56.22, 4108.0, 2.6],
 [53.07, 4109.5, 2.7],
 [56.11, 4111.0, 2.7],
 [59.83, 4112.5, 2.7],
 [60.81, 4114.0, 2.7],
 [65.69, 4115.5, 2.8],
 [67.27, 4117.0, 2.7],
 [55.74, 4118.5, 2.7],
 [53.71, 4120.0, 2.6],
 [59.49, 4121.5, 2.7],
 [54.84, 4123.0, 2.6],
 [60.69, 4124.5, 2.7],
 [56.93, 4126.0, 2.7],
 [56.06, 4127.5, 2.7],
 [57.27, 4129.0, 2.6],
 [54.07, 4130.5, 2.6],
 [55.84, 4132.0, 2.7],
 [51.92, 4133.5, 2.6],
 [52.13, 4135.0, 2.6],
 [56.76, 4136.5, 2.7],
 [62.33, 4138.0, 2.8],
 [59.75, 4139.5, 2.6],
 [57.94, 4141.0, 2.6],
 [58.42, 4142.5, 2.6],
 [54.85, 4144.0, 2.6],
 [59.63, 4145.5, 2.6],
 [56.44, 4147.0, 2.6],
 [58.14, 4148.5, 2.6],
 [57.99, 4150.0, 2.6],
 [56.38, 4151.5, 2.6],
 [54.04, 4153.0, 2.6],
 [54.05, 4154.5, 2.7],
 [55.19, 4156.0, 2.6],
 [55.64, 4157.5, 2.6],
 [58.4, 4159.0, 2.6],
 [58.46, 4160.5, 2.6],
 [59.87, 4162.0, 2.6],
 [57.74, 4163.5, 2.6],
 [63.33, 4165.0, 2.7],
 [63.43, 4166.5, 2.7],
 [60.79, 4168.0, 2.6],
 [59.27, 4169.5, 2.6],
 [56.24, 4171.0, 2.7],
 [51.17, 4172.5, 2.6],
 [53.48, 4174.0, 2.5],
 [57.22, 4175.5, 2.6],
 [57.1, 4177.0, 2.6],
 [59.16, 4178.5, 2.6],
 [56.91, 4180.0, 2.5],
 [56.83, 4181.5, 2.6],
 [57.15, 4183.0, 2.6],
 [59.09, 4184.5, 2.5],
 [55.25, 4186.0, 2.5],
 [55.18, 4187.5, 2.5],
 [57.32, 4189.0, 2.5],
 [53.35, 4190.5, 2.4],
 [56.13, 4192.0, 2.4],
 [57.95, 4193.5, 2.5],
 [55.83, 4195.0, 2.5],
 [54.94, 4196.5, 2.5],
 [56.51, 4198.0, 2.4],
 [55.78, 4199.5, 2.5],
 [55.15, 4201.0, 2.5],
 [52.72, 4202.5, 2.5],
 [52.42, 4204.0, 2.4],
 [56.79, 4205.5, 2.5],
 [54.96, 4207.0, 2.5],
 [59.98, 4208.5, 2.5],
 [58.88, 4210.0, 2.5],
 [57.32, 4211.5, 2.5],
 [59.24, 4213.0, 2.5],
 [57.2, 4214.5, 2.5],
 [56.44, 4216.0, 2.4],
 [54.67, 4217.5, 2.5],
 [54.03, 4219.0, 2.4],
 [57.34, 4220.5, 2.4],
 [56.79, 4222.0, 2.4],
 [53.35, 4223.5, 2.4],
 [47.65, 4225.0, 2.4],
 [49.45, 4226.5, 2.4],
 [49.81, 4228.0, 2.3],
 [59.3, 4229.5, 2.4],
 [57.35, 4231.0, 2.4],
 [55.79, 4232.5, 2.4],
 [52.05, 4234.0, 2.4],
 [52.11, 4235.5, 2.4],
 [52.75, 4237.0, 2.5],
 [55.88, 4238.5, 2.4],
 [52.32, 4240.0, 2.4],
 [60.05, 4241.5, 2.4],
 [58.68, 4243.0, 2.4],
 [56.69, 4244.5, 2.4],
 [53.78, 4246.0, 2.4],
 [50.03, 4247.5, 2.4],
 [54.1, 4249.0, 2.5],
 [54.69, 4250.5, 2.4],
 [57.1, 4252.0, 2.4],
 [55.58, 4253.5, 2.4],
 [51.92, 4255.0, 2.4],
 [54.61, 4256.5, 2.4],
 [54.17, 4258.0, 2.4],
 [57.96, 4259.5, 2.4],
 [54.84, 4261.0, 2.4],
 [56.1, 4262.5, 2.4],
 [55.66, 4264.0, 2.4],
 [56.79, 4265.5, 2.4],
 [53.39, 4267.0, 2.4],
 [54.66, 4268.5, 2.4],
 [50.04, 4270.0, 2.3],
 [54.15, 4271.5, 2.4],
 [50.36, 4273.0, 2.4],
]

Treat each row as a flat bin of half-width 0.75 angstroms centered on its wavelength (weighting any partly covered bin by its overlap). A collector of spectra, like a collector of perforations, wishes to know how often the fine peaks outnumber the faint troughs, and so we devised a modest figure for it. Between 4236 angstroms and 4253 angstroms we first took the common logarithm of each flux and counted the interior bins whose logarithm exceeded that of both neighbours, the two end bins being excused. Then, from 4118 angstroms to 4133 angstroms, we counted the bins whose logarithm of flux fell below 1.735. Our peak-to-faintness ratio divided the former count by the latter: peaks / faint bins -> 1.00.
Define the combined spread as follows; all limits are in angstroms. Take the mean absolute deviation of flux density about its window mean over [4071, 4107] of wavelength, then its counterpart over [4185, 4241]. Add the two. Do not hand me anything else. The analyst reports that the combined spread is 6.4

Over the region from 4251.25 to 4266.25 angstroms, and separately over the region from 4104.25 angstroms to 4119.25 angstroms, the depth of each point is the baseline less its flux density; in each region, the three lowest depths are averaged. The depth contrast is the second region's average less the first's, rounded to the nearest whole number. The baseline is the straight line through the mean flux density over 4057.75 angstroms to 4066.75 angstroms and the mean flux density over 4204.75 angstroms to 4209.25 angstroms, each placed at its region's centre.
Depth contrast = -13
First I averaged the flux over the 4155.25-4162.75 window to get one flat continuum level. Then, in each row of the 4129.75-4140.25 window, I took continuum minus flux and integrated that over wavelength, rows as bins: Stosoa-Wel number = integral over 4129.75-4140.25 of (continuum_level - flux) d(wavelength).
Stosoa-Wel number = 15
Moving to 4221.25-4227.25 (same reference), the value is 34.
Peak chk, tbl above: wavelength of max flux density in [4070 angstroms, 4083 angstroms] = 4082.5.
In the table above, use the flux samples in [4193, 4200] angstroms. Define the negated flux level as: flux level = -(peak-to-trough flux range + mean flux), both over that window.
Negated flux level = -59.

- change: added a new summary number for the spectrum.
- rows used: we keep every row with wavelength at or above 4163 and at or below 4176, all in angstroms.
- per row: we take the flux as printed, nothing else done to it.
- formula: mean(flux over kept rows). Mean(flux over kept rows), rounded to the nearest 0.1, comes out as 58.1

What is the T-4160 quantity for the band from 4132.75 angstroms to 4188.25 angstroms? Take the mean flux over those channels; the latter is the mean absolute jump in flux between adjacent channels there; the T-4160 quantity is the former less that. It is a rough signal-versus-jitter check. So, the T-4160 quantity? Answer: 55.1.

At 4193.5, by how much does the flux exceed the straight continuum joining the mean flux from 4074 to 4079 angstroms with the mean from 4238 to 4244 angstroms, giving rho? 2.4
